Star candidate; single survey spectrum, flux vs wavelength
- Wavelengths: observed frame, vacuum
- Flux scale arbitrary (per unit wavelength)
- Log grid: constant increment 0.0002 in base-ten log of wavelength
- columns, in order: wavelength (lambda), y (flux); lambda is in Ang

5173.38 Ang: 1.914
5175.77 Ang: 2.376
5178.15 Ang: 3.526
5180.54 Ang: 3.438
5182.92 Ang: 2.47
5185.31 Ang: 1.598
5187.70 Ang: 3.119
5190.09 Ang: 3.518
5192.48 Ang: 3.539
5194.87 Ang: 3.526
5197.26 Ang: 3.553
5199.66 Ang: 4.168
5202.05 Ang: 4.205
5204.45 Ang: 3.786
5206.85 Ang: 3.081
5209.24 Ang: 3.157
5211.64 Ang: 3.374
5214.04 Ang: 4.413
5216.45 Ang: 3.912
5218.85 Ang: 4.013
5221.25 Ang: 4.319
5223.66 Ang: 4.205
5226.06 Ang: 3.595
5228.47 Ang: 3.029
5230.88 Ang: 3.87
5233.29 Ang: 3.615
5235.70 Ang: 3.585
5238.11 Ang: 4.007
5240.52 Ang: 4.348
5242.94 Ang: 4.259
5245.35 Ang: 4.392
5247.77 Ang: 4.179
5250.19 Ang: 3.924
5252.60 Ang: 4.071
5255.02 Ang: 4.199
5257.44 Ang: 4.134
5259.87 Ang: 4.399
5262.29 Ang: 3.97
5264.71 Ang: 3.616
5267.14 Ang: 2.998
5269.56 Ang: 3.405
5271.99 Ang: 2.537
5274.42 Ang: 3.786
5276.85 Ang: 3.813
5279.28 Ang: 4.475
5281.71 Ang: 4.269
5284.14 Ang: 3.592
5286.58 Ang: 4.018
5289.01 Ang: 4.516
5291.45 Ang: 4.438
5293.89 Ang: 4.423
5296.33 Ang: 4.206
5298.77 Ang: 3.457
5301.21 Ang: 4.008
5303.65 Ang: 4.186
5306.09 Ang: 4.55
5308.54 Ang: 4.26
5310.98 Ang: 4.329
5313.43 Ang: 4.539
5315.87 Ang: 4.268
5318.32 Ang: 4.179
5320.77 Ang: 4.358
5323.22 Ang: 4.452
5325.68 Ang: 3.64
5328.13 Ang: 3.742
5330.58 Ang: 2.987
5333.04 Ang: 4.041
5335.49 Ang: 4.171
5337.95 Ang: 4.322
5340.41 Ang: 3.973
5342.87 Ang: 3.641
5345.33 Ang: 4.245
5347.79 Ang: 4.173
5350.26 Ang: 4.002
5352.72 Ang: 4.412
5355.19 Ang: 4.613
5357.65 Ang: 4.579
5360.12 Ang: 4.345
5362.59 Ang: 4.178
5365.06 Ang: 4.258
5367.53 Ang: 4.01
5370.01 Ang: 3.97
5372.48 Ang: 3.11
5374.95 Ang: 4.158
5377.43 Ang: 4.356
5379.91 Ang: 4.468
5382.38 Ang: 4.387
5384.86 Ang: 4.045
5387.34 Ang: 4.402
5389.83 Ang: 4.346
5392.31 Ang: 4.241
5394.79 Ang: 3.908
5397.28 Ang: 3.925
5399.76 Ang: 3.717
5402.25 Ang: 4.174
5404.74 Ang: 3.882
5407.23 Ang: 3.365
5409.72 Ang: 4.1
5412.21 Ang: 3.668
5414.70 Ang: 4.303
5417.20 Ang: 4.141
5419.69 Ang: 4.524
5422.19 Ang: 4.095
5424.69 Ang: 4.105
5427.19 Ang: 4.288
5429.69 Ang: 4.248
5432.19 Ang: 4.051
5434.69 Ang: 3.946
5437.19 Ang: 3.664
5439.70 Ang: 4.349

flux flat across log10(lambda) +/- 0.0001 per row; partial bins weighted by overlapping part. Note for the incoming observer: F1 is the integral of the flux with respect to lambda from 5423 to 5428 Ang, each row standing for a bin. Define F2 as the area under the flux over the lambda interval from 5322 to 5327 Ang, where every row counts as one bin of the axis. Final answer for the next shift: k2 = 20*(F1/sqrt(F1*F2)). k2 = 20.3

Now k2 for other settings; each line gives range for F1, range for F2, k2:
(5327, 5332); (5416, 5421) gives 17.7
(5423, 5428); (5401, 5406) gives 20.4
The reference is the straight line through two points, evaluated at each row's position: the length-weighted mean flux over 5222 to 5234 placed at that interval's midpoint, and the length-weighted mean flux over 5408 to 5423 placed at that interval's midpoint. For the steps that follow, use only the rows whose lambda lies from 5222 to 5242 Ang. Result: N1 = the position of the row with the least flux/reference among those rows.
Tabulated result 5228.47 Ang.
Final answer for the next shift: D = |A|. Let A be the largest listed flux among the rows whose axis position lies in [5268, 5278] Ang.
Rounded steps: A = 3.813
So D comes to 3.8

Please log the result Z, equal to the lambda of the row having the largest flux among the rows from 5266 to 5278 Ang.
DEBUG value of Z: 5276.85 Ang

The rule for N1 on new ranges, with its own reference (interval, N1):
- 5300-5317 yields 5301.21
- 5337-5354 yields 5342.87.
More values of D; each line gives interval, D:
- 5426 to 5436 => 4.3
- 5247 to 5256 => 4.2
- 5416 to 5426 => 4.5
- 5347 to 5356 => 4.6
